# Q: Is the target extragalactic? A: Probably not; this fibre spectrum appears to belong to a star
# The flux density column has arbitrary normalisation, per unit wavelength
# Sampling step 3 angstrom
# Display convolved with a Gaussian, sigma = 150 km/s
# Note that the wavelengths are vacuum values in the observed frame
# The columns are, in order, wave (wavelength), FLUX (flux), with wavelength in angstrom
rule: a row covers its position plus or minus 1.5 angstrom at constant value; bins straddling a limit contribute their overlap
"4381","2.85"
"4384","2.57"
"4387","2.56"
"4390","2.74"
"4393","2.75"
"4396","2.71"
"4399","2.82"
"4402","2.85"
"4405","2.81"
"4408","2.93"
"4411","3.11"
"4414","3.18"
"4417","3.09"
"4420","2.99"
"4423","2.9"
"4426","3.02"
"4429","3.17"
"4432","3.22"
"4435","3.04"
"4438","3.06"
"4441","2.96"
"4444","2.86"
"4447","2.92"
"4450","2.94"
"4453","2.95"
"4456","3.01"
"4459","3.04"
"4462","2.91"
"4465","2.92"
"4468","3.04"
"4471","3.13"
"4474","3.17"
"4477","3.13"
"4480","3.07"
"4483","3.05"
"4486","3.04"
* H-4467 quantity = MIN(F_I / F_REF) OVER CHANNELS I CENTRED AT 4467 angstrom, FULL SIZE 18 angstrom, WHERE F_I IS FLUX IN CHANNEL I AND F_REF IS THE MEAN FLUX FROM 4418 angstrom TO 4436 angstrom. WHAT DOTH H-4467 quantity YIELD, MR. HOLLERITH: 0.95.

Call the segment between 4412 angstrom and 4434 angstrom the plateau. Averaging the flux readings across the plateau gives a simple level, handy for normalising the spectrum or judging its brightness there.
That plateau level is 3.08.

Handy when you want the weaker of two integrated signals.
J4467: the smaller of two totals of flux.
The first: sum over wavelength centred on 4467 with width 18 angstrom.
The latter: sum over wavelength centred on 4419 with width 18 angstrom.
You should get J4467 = 18.2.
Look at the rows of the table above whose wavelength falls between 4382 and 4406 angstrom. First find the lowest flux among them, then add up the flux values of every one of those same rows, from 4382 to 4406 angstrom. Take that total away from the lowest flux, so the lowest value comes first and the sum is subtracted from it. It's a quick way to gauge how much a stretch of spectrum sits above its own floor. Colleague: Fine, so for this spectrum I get -19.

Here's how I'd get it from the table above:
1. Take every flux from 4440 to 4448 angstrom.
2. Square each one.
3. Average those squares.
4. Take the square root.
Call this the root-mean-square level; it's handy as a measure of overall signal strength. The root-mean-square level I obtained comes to 2.91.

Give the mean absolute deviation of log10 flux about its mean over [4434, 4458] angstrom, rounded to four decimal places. 0.0076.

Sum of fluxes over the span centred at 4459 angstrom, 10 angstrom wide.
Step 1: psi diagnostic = 9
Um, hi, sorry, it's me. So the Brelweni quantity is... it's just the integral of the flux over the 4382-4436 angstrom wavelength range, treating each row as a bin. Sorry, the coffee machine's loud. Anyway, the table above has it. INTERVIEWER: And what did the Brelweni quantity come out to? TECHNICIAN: 157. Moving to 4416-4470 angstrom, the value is 162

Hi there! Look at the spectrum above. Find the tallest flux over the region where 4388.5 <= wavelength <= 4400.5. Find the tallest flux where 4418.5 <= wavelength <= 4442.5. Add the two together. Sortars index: 6.0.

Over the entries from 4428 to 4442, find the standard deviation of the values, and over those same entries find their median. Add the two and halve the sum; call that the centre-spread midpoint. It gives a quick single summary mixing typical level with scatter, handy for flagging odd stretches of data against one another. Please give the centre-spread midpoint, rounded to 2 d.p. 1.58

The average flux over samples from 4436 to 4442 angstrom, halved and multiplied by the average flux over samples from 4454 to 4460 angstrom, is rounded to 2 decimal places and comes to 4.55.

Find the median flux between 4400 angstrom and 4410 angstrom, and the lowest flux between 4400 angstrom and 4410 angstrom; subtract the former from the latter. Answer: -0.04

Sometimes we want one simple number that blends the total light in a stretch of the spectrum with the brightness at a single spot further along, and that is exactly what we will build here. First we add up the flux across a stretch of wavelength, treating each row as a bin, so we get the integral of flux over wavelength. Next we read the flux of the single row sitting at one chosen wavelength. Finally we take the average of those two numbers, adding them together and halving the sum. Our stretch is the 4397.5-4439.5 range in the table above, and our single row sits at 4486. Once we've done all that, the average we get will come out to 64.8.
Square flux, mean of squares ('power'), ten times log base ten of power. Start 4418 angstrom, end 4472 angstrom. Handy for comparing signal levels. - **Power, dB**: 9.56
